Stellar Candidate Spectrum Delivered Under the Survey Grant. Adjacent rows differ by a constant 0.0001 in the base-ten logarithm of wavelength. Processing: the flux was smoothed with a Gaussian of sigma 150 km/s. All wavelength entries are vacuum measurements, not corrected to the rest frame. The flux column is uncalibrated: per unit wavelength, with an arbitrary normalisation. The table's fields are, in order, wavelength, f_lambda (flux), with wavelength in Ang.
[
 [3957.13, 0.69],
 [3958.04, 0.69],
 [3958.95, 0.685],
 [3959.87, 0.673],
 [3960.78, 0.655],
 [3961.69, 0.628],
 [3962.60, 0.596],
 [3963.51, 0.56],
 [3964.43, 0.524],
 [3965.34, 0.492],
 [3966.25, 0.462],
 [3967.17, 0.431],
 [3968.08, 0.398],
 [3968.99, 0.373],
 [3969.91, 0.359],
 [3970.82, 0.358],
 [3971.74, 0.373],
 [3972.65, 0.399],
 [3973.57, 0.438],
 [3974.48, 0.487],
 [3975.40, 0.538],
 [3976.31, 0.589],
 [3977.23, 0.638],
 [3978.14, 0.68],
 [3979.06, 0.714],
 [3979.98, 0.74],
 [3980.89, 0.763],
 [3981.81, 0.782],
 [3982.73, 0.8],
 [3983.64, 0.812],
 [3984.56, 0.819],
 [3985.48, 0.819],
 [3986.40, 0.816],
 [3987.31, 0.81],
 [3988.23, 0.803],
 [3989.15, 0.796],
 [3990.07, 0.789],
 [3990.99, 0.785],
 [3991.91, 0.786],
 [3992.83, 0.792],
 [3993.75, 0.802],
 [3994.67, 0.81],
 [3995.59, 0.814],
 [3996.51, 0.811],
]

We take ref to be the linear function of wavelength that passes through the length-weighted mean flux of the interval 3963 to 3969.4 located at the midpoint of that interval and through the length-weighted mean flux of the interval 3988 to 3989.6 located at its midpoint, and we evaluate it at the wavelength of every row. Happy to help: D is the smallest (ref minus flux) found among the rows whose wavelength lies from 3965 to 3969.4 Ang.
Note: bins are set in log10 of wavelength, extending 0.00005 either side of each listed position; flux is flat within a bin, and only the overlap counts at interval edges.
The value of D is -0.04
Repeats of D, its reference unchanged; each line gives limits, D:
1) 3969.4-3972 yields 0.16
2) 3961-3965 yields -0.23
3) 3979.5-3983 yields -0.09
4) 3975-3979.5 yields -0.06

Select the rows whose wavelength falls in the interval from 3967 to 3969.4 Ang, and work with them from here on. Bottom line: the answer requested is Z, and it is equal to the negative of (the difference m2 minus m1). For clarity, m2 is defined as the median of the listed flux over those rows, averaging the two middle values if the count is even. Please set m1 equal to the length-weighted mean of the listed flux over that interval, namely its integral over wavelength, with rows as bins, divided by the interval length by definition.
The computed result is 0.0008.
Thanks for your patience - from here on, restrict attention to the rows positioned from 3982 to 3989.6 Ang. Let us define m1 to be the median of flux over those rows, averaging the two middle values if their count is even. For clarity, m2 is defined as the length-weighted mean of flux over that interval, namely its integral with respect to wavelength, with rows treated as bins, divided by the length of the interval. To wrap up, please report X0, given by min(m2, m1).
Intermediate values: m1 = 0.8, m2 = 0.8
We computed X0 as 0.8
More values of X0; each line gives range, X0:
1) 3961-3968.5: 0.5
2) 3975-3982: 0.7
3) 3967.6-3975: 0.4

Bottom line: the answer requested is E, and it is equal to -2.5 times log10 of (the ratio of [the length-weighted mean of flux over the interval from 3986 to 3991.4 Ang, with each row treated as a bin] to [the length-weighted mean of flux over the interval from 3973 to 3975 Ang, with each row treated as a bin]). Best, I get -0.6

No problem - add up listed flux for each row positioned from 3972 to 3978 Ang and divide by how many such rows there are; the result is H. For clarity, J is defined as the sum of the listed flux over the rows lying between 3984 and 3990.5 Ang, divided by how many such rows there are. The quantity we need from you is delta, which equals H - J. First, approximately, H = 0.51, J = 0.81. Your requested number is -0.29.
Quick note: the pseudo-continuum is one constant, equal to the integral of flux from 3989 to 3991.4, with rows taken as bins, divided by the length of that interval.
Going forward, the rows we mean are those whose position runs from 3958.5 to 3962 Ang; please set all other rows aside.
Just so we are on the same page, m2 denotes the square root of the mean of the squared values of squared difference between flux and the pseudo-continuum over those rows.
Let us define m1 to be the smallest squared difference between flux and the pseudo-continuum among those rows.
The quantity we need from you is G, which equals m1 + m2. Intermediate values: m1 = 0.011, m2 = 0.018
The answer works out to 0.03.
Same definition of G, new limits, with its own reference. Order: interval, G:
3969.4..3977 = 0.18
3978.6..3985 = 0.00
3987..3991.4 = 0.00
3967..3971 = 0.29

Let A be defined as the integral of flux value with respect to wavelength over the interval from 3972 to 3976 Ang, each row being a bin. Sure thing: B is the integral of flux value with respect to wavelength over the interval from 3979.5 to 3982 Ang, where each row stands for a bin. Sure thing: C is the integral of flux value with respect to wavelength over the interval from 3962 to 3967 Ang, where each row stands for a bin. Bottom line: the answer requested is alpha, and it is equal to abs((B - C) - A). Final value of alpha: 2.6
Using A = 1.9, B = 1.9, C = 2.6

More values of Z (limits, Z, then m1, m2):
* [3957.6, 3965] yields -0.0176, 0.62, 0.64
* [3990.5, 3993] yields 0.0003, 0.79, 0.79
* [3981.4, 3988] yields -0.0033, 0.81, 0.81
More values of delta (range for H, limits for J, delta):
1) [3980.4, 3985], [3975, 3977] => 0.23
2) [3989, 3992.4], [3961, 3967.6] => 0.26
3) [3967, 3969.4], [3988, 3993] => -0.39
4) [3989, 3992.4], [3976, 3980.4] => 0.12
